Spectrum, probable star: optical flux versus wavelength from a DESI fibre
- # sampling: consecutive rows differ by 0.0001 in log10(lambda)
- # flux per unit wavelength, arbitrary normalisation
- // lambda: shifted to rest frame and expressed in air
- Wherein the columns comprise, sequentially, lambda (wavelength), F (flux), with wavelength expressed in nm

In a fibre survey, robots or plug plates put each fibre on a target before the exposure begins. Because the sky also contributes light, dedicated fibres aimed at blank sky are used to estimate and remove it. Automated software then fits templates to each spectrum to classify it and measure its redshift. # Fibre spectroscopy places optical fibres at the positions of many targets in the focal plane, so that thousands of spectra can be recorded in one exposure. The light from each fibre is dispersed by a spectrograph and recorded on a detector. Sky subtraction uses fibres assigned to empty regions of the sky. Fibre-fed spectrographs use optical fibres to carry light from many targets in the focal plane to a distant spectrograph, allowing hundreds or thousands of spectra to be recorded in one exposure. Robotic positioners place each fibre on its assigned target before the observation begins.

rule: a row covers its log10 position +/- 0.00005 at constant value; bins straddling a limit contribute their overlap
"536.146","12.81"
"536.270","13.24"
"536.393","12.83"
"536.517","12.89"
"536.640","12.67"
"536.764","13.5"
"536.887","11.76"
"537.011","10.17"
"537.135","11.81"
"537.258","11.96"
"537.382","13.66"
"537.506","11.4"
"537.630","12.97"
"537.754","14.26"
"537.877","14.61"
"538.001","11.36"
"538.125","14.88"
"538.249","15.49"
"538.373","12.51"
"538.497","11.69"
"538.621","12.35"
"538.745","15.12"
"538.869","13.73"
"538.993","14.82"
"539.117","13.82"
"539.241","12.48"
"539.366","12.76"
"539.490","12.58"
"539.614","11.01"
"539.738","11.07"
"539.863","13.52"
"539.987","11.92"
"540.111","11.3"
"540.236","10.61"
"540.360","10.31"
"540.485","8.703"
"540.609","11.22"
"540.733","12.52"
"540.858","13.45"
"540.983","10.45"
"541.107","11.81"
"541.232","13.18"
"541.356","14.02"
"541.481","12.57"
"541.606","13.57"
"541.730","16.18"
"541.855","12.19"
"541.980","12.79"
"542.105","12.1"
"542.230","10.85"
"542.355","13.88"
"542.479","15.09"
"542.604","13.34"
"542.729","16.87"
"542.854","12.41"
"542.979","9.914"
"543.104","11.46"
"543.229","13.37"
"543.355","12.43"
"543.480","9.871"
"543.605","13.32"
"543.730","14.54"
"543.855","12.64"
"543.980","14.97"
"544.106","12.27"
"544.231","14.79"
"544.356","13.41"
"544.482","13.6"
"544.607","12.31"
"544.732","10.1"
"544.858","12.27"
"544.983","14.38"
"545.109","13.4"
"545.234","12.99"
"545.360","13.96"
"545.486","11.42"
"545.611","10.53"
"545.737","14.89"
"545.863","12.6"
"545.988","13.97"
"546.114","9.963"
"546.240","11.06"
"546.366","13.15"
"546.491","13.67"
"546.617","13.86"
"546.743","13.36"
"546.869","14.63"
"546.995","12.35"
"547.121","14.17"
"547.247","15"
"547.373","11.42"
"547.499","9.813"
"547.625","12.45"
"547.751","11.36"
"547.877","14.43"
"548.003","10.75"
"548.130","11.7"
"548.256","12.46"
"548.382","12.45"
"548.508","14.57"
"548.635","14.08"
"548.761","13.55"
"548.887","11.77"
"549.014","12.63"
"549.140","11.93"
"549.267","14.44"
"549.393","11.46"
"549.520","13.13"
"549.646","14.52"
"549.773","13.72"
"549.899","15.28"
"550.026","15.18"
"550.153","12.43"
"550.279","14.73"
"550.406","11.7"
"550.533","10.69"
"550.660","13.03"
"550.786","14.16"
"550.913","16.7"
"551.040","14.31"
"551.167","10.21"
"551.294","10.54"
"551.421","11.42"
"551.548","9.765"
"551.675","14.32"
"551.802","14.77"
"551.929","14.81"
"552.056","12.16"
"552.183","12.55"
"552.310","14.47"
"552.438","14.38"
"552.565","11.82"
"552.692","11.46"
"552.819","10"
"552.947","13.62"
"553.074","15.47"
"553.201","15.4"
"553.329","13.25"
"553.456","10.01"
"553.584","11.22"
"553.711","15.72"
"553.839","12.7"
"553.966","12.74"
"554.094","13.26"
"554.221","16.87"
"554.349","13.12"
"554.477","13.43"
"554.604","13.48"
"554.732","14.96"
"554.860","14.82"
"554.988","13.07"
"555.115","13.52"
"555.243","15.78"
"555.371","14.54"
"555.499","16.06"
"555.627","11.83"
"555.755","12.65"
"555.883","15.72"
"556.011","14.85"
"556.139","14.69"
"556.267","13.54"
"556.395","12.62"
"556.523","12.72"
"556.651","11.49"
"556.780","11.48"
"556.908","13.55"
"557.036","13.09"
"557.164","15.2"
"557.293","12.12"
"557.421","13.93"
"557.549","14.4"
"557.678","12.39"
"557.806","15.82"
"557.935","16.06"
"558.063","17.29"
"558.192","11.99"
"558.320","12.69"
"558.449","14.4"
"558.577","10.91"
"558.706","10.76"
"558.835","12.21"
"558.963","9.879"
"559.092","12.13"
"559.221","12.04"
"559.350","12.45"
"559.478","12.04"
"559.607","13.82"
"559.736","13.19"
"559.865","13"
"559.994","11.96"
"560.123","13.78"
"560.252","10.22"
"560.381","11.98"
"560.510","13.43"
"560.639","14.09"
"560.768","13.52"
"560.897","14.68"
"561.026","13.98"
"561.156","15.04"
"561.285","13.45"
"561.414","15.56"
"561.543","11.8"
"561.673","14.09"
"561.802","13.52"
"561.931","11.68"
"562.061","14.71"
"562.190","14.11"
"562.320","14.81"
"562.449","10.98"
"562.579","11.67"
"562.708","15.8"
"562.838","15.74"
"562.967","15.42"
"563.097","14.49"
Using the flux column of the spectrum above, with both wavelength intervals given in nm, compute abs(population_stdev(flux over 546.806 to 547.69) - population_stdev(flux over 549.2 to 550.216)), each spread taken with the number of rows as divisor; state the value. 0.47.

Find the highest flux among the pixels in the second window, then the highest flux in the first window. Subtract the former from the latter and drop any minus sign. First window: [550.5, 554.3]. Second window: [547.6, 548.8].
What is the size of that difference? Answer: 2.3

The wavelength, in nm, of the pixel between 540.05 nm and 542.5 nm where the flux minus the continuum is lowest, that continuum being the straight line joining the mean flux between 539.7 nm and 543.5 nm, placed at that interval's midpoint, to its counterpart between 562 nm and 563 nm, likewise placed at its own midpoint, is 540.485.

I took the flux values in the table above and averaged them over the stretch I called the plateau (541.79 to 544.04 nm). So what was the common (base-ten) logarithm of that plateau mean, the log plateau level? 1.11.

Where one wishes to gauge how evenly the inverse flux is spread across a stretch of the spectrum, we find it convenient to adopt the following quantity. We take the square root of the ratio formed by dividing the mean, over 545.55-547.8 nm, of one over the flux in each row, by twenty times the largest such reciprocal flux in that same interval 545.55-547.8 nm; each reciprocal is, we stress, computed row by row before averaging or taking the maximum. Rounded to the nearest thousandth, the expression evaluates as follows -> 0.198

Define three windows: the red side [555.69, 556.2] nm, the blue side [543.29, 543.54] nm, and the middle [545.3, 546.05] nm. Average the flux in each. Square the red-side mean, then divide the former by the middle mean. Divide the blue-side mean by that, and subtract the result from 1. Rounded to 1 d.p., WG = 0.3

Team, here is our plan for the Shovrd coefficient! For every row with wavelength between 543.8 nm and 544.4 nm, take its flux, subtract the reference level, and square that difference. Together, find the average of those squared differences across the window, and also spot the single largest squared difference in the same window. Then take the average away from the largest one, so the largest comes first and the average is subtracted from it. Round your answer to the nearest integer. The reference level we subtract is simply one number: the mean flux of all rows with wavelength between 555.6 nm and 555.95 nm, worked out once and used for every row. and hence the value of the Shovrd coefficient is 1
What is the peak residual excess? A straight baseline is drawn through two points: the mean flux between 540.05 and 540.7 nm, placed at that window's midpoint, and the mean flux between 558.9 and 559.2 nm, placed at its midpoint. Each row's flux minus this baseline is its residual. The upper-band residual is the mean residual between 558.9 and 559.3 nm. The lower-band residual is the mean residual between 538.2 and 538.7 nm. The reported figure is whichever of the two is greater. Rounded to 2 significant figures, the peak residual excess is 2.6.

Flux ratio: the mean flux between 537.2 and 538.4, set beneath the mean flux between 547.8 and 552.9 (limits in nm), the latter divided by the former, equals 0.97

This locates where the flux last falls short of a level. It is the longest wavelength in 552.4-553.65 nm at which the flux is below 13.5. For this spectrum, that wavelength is 553.584 nm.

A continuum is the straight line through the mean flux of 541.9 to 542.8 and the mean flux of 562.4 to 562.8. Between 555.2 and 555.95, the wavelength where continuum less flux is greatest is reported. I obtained 555.627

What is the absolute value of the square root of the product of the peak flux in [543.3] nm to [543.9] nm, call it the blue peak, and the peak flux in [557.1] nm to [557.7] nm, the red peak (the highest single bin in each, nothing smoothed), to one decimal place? 14.9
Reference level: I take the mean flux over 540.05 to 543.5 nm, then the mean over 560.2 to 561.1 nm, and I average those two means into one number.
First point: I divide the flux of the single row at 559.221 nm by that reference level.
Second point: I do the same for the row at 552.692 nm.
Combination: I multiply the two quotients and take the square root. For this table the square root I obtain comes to 0.92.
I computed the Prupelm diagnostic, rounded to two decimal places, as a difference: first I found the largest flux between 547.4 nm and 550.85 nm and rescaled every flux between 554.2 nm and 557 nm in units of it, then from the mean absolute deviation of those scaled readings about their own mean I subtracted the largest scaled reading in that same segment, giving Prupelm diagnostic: -1.02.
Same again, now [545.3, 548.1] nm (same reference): -0.89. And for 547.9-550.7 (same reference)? -0.92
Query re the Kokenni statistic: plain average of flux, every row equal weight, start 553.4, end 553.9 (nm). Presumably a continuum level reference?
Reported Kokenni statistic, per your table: 12.4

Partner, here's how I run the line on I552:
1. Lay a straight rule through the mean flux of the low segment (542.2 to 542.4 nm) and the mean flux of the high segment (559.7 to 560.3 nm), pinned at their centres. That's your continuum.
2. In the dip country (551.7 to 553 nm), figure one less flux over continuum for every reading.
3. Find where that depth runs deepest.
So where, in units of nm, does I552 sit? 552.819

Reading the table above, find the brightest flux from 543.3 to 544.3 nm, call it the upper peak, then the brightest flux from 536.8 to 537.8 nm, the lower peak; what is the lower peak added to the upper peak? 29.2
